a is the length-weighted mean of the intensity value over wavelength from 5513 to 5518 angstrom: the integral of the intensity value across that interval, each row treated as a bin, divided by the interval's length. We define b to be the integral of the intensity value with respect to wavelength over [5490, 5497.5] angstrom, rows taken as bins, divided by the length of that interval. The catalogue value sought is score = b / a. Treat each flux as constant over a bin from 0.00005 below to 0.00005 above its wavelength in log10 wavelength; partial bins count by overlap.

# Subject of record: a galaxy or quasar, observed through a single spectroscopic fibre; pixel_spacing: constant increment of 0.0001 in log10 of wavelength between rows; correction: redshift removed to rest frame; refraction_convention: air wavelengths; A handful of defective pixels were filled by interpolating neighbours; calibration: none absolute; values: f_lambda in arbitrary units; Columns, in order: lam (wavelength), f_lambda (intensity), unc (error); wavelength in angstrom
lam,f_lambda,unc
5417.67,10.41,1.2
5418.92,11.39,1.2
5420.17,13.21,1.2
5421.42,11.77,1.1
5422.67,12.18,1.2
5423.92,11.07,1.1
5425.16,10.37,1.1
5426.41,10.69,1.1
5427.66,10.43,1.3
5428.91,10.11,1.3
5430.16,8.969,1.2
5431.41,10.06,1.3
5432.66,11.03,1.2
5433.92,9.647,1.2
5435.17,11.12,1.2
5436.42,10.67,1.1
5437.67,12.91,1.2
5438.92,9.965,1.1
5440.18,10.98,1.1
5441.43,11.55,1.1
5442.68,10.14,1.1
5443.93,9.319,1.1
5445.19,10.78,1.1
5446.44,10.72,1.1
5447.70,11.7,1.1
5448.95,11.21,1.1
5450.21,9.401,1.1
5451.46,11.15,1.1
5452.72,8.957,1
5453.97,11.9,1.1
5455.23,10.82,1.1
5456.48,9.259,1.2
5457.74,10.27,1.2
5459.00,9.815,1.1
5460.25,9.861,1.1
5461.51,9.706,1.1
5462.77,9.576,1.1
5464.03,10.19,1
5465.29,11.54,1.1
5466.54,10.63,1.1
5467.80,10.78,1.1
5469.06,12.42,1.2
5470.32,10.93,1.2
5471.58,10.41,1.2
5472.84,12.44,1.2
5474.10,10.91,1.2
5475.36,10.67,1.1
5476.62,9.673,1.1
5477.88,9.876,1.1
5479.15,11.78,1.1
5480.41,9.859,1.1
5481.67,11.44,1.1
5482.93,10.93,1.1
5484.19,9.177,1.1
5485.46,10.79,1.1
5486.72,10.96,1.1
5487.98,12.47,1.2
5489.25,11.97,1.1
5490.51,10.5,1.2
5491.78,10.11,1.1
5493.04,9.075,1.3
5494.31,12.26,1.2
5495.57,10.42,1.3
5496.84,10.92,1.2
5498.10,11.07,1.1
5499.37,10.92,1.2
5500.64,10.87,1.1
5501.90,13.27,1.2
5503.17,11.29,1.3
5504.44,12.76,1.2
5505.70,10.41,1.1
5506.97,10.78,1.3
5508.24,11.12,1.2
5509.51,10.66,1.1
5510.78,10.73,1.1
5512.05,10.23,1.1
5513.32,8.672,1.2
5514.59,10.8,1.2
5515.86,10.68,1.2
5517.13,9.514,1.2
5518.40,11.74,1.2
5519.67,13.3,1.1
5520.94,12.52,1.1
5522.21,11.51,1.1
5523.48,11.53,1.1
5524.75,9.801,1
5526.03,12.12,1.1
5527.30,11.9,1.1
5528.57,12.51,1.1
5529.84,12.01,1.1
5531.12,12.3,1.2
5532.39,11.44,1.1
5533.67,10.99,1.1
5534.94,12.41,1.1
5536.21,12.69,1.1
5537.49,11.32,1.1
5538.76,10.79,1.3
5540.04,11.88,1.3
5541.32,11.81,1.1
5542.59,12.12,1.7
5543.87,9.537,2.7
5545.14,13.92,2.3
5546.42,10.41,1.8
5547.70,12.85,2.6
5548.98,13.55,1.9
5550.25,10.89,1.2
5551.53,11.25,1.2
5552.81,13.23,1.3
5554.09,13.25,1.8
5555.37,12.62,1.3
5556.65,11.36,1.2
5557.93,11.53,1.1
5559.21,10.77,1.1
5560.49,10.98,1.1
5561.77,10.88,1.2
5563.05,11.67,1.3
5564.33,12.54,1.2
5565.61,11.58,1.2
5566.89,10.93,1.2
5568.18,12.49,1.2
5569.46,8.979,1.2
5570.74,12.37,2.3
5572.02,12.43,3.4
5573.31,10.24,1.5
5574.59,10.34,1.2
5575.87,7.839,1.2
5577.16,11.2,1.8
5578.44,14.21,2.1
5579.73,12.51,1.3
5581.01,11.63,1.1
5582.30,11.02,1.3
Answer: 1.05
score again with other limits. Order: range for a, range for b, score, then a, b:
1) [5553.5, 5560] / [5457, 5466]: 0.85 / 11.9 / 10.1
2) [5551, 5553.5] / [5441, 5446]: 0.85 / 12.3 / 10.4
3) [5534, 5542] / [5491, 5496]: 0.89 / 11.8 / 10.5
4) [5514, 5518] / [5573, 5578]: 0.97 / 10.4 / 10.1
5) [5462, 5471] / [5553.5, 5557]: 1.15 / 10.8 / 12.5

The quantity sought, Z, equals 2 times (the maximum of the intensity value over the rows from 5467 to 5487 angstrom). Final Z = 24.9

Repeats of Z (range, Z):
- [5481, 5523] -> 26.6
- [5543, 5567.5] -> 27.8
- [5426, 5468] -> 25.8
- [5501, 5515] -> 26.5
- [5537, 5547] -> 27.8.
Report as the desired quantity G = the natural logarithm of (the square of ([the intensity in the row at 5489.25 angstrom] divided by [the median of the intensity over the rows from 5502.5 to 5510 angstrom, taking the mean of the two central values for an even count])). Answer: 0.18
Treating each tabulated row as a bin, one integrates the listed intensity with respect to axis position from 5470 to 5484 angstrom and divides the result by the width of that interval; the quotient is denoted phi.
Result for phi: 10.8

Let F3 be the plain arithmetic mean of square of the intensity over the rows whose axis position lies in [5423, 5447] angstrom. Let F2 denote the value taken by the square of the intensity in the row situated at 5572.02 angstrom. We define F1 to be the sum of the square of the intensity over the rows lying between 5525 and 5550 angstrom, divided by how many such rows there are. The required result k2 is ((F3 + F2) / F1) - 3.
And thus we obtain -1.1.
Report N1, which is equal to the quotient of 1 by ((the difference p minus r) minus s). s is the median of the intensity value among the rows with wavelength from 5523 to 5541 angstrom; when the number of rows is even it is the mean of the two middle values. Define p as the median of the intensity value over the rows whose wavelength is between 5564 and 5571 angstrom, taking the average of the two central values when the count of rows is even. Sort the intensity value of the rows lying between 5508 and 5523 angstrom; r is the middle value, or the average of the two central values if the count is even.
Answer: -0.094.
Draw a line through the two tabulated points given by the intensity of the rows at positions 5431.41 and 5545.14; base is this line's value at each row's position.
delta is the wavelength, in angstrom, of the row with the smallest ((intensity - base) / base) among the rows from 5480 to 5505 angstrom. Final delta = 5493.04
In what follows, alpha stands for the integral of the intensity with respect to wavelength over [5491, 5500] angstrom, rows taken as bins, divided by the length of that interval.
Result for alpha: 10.7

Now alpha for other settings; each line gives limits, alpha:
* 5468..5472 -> 11.2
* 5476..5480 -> 10.4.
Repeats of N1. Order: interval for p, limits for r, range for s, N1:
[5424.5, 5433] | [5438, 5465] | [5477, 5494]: -0.094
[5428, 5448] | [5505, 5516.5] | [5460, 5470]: -0.096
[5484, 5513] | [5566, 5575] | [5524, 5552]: -0.084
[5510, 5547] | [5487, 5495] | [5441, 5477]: -0.096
